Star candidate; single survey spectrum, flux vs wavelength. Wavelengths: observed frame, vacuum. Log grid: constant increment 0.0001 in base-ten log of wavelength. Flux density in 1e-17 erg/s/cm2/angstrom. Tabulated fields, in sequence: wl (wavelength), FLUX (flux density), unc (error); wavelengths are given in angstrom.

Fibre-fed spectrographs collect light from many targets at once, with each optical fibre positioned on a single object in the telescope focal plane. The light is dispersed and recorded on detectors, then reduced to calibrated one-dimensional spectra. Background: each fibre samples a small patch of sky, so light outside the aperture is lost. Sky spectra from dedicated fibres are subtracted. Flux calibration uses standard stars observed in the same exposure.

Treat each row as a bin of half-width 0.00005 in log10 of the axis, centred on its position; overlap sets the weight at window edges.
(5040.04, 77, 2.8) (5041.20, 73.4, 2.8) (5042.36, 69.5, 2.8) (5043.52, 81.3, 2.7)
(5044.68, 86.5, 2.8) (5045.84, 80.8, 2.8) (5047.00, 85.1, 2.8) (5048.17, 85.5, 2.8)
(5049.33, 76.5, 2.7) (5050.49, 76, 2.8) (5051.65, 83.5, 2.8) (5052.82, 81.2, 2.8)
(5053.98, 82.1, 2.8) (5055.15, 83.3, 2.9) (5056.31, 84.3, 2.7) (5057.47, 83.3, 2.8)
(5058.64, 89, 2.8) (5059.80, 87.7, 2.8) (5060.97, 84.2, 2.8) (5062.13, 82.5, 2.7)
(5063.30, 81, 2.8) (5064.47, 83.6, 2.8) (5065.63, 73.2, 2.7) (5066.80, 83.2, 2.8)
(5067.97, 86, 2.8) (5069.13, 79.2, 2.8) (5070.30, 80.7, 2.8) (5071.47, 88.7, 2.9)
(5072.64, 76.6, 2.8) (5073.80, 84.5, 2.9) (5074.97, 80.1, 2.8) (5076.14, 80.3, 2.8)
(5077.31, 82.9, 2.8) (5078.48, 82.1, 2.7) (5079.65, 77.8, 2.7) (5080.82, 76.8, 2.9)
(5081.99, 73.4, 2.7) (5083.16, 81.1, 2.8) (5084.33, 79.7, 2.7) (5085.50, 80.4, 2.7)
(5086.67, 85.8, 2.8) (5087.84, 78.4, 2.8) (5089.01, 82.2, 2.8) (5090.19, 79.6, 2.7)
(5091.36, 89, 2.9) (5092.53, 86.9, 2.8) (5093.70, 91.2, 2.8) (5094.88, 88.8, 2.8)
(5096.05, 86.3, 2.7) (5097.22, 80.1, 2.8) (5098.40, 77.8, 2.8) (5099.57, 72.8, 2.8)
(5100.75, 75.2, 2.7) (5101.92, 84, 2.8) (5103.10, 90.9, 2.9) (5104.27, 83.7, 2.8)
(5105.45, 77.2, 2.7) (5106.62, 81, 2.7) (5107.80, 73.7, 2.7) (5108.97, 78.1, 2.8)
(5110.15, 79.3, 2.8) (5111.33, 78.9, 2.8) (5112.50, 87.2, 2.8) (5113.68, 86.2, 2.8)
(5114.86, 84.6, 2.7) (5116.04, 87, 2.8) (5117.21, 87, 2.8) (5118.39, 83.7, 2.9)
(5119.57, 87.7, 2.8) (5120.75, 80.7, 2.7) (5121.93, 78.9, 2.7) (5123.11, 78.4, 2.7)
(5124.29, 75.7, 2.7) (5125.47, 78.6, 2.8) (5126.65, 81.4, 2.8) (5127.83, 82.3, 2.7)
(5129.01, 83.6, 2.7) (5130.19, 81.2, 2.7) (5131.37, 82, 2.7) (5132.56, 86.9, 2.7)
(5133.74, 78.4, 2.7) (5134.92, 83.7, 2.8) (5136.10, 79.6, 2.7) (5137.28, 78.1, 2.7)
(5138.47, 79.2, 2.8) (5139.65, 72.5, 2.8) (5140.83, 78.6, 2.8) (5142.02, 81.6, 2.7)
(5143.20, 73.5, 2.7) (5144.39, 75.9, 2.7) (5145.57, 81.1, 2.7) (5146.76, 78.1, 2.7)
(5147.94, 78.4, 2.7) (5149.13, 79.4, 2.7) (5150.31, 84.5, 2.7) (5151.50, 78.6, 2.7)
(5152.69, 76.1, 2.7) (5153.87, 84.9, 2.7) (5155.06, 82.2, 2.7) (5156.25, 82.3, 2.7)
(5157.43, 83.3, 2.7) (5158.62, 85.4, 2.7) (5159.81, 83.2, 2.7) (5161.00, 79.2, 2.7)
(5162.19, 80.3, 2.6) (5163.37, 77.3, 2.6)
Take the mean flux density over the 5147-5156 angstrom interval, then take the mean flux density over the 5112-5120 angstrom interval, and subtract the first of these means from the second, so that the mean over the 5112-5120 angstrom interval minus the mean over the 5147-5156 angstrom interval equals 5.6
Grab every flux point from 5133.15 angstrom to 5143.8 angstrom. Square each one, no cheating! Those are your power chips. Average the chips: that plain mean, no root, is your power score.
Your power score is 6151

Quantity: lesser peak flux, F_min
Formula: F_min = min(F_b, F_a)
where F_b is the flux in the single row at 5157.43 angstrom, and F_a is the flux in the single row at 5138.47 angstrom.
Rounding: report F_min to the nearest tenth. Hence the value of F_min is 79.2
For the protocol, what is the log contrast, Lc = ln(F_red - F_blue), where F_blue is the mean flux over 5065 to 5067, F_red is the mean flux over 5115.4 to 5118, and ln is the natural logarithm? 2.2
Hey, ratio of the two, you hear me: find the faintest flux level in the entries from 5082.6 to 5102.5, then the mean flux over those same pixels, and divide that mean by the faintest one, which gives 1.13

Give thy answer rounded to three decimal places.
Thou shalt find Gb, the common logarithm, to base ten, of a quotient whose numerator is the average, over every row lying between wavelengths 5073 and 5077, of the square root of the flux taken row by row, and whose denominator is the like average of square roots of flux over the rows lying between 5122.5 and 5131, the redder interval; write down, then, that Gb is 0.004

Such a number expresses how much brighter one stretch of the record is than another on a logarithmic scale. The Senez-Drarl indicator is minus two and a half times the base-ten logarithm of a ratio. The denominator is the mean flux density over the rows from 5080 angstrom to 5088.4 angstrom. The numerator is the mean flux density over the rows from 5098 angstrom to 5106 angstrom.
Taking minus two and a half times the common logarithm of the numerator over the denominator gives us -0.01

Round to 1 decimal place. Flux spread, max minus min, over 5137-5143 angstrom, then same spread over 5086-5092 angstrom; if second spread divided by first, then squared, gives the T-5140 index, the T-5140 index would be 1.4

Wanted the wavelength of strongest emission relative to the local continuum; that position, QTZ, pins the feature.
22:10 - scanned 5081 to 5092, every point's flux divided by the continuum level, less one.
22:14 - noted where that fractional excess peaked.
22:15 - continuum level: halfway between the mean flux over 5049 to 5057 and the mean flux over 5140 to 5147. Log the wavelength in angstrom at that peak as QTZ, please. 5091.36 angstrom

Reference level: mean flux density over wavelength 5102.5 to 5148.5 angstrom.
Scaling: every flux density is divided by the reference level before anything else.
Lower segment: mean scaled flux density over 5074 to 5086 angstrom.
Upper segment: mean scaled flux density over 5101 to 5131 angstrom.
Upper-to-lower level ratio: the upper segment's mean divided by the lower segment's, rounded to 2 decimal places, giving 1.03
